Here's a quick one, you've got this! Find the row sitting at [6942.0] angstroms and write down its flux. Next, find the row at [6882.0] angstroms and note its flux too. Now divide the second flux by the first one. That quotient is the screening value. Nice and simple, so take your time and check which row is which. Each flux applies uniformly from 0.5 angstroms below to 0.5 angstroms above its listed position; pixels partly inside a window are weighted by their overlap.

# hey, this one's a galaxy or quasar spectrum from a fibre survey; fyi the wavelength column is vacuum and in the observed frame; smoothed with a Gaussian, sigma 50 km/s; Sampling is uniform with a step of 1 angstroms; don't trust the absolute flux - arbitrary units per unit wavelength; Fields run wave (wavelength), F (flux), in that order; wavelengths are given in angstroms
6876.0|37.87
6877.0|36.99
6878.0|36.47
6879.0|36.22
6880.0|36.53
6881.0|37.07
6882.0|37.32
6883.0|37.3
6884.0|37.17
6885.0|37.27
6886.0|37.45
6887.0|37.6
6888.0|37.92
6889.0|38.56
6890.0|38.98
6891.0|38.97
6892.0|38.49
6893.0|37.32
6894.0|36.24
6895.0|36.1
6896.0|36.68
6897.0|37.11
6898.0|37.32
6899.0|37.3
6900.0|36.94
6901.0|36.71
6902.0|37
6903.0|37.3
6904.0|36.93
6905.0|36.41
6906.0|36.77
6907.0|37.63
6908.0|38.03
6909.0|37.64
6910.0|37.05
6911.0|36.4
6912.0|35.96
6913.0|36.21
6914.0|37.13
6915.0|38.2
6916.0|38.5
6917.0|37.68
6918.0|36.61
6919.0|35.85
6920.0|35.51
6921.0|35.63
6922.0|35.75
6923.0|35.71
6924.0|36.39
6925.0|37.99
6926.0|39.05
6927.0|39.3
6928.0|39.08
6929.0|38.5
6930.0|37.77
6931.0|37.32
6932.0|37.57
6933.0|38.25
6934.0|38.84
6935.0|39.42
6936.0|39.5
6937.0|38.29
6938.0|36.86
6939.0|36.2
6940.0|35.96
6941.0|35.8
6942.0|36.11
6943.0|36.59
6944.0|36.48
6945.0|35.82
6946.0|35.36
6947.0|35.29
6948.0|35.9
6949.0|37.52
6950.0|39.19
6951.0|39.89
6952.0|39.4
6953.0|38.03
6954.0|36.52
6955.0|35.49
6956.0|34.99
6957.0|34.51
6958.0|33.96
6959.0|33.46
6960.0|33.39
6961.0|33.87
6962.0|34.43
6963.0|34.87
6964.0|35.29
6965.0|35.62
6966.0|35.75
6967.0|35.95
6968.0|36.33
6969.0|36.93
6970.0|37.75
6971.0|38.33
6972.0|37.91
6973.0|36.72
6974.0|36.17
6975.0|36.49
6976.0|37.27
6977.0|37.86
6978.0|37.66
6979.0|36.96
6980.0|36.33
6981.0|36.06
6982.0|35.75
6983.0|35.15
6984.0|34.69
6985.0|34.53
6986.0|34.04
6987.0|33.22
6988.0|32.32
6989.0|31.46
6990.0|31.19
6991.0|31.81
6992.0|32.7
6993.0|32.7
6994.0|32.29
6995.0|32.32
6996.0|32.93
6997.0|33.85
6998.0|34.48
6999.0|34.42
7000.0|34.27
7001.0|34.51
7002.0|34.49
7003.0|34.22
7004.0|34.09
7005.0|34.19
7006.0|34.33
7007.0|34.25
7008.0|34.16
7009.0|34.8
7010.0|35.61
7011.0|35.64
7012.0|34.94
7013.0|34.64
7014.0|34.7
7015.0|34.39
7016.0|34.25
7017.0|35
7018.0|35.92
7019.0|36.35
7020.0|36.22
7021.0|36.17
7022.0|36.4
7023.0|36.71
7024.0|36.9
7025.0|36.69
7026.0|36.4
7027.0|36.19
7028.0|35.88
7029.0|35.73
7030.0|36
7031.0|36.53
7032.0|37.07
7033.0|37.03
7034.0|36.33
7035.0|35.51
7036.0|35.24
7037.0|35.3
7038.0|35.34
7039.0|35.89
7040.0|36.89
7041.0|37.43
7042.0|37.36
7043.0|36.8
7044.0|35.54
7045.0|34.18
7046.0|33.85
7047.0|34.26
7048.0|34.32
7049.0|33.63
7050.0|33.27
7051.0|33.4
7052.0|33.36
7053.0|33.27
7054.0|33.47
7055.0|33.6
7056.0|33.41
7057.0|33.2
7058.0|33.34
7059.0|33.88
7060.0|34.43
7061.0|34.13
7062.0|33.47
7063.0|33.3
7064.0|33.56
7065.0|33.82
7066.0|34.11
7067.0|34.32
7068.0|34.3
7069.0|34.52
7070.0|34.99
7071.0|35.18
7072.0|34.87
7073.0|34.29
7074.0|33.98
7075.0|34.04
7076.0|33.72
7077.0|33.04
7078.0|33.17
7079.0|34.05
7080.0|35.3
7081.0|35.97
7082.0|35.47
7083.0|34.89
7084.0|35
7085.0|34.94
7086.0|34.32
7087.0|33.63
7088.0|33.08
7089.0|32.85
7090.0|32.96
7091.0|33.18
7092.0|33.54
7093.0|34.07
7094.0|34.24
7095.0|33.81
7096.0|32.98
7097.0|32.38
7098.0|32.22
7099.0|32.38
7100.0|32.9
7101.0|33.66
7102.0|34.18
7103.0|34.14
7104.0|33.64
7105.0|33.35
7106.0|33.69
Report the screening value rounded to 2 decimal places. 1.03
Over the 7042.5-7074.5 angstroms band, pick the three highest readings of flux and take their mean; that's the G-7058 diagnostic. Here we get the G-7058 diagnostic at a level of 35.8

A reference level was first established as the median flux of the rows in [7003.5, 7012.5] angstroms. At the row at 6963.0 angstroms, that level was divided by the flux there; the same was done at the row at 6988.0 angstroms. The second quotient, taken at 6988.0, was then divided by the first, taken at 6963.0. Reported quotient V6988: 1.08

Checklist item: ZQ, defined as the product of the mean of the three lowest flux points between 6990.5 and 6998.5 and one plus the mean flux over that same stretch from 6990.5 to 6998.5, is 1089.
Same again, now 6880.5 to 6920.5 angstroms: 1367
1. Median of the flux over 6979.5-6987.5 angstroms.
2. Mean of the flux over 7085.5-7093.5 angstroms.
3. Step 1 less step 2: 1.5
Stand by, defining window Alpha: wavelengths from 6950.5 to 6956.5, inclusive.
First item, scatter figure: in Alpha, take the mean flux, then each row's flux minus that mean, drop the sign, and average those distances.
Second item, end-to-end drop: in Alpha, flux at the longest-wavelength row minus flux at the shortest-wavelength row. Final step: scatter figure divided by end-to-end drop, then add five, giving 4.6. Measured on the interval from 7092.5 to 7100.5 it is 4.4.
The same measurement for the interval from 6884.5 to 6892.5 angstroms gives 5.5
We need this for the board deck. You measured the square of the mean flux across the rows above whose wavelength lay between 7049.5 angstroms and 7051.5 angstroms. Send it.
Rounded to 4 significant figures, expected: 1111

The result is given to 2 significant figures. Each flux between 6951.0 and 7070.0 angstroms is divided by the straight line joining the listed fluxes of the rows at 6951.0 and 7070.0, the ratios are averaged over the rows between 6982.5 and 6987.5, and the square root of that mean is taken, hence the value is 0.94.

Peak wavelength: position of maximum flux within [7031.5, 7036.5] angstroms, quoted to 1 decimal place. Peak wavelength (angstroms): 7032.0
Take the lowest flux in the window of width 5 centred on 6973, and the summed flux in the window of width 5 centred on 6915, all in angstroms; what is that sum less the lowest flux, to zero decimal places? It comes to 152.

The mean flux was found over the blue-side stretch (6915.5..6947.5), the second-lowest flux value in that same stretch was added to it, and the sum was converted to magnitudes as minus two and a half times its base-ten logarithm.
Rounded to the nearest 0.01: -4.65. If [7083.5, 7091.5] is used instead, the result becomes -4.56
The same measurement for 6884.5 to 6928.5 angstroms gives -4.66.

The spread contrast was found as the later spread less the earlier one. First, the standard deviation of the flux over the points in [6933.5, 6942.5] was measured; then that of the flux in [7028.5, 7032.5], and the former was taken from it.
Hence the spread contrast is -1.0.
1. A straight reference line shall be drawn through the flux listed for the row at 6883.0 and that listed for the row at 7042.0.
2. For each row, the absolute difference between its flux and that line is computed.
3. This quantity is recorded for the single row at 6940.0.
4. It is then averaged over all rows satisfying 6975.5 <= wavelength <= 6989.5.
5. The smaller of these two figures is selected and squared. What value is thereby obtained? 1.9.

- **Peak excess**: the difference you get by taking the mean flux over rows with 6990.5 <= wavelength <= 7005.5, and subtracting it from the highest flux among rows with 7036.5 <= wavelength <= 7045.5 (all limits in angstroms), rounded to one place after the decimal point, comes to 3.9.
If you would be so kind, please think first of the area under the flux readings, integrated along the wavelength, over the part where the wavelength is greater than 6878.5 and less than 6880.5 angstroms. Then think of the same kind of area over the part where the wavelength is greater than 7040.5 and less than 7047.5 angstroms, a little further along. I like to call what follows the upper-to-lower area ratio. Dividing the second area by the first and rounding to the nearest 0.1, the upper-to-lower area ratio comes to 3.4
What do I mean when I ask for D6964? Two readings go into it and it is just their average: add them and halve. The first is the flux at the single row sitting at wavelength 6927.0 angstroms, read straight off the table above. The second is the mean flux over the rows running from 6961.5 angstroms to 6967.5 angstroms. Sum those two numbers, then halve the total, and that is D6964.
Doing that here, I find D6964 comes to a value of 37.3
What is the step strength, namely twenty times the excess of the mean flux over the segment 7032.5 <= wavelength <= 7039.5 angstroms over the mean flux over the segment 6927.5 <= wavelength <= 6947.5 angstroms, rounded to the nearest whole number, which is -29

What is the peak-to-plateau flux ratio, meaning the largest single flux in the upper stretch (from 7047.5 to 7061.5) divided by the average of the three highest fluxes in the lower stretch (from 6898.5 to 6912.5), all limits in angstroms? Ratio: 0.91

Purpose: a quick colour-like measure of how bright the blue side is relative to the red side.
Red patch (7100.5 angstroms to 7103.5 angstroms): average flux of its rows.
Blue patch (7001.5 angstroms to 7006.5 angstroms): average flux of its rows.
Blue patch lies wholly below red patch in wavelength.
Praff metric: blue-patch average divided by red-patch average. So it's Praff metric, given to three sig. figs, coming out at 1.01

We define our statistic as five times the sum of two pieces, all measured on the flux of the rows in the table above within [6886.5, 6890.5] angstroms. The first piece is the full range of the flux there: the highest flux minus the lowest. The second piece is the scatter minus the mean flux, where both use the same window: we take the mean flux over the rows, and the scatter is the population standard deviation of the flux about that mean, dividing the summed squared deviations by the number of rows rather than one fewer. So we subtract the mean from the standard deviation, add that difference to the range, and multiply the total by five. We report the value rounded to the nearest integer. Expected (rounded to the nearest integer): -182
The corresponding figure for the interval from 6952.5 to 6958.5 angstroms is -151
